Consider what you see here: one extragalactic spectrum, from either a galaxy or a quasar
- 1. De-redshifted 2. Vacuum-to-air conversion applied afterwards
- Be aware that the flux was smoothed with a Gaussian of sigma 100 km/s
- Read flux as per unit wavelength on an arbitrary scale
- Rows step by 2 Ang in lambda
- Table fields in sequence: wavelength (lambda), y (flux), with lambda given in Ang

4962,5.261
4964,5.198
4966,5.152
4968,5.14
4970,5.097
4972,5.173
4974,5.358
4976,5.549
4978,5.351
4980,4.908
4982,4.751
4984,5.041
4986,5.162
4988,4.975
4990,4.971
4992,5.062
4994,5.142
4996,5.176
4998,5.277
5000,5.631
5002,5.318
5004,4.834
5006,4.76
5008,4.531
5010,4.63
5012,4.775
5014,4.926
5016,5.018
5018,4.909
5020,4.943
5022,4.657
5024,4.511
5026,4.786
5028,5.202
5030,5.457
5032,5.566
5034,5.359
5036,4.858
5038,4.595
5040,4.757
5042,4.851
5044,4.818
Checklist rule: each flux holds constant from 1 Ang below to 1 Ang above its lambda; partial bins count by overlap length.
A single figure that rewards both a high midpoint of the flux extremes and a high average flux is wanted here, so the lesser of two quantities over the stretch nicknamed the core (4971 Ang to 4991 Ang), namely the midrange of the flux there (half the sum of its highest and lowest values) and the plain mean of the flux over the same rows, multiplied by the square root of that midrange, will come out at 11.6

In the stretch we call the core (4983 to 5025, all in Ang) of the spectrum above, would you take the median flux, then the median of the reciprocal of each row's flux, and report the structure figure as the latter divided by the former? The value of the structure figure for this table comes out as 0.040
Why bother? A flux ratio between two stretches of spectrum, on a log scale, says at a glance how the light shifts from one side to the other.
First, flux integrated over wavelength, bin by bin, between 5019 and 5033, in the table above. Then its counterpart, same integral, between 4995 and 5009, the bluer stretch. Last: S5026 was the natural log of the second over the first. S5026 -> 0.011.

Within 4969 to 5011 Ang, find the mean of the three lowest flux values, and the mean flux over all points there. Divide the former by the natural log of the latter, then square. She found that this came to 8.14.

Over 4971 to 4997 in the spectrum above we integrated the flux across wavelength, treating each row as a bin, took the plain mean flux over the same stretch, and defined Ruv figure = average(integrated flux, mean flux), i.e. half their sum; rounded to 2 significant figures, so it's 69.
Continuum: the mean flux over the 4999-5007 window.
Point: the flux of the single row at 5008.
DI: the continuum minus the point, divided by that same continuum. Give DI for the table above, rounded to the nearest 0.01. 0.12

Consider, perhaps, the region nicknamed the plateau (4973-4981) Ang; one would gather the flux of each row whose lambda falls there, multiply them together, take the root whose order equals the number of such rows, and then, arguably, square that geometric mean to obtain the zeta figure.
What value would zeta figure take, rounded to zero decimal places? 28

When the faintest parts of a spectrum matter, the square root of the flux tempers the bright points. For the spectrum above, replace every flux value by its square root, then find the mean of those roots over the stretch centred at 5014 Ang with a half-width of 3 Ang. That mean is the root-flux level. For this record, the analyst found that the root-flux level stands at 2.21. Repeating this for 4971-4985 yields 2.27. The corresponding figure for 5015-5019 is 2.23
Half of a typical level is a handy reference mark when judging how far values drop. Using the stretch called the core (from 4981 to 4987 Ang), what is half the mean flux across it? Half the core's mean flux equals 2.49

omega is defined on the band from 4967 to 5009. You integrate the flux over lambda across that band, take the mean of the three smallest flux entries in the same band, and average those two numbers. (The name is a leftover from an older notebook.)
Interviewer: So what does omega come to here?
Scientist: 110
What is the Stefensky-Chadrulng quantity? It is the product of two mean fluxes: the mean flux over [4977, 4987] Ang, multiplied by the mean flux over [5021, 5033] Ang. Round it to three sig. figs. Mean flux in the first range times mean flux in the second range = 25.4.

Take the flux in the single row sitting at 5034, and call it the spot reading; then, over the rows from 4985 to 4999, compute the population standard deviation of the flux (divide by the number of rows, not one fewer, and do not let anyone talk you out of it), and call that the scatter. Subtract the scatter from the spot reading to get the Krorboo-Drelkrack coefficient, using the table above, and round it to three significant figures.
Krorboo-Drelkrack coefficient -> 5.25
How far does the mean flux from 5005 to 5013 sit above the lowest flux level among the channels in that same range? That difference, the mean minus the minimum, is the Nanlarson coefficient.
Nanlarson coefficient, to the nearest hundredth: 0.14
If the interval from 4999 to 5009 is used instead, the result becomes 0.48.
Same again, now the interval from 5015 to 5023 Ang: 0.22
